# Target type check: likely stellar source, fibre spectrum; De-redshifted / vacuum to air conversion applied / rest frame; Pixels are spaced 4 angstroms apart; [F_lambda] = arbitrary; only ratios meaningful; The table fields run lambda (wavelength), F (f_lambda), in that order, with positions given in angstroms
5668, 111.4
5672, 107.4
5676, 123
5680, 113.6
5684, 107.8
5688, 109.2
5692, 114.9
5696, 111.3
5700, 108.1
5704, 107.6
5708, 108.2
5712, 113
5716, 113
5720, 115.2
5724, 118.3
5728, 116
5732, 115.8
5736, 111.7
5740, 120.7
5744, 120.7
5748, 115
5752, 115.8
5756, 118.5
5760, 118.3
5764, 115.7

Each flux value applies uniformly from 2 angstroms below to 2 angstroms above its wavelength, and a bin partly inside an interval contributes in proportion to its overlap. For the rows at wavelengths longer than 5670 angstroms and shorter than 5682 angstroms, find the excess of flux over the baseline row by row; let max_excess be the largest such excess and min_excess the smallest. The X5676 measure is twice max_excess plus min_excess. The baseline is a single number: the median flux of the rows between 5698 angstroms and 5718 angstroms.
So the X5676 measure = 29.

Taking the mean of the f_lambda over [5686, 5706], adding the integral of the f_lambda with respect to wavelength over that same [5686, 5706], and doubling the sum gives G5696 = 4629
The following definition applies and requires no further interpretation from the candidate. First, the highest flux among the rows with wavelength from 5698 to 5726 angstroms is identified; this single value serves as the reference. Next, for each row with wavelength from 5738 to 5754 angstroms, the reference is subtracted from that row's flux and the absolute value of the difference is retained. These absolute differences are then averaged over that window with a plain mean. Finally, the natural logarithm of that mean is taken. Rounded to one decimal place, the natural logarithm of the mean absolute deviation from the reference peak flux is 1.0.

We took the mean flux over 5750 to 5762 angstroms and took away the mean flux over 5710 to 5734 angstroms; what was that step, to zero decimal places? 2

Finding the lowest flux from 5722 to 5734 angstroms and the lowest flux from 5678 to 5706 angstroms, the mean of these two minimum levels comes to 112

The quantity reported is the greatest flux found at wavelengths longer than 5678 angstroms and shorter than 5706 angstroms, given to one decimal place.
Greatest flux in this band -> 114.9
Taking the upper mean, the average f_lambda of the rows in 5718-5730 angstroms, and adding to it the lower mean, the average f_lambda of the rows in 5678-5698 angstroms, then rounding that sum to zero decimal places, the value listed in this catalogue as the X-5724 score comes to 228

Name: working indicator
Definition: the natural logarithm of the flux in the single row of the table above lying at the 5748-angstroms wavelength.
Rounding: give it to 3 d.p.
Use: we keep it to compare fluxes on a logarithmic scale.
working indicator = 4.745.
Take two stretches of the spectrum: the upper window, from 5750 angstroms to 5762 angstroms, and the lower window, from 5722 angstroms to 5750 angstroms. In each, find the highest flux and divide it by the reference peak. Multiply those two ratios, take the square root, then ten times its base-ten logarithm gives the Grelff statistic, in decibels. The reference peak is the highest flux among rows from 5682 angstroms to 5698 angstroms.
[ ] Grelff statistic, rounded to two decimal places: 0.17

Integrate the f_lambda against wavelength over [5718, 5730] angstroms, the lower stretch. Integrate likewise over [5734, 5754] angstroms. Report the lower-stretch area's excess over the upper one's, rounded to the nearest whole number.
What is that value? -938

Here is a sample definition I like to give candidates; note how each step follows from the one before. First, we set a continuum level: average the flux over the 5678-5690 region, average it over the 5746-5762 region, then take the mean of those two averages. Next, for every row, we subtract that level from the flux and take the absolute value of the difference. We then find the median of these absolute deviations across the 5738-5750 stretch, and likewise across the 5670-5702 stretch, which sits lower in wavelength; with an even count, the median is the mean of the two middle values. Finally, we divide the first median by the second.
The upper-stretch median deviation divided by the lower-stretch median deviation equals 1.5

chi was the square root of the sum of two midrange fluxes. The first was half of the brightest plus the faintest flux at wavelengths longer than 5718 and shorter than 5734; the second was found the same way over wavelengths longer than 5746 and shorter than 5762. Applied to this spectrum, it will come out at 15.3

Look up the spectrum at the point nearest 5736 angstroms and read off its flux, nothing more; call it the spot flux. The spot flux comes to 111.7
